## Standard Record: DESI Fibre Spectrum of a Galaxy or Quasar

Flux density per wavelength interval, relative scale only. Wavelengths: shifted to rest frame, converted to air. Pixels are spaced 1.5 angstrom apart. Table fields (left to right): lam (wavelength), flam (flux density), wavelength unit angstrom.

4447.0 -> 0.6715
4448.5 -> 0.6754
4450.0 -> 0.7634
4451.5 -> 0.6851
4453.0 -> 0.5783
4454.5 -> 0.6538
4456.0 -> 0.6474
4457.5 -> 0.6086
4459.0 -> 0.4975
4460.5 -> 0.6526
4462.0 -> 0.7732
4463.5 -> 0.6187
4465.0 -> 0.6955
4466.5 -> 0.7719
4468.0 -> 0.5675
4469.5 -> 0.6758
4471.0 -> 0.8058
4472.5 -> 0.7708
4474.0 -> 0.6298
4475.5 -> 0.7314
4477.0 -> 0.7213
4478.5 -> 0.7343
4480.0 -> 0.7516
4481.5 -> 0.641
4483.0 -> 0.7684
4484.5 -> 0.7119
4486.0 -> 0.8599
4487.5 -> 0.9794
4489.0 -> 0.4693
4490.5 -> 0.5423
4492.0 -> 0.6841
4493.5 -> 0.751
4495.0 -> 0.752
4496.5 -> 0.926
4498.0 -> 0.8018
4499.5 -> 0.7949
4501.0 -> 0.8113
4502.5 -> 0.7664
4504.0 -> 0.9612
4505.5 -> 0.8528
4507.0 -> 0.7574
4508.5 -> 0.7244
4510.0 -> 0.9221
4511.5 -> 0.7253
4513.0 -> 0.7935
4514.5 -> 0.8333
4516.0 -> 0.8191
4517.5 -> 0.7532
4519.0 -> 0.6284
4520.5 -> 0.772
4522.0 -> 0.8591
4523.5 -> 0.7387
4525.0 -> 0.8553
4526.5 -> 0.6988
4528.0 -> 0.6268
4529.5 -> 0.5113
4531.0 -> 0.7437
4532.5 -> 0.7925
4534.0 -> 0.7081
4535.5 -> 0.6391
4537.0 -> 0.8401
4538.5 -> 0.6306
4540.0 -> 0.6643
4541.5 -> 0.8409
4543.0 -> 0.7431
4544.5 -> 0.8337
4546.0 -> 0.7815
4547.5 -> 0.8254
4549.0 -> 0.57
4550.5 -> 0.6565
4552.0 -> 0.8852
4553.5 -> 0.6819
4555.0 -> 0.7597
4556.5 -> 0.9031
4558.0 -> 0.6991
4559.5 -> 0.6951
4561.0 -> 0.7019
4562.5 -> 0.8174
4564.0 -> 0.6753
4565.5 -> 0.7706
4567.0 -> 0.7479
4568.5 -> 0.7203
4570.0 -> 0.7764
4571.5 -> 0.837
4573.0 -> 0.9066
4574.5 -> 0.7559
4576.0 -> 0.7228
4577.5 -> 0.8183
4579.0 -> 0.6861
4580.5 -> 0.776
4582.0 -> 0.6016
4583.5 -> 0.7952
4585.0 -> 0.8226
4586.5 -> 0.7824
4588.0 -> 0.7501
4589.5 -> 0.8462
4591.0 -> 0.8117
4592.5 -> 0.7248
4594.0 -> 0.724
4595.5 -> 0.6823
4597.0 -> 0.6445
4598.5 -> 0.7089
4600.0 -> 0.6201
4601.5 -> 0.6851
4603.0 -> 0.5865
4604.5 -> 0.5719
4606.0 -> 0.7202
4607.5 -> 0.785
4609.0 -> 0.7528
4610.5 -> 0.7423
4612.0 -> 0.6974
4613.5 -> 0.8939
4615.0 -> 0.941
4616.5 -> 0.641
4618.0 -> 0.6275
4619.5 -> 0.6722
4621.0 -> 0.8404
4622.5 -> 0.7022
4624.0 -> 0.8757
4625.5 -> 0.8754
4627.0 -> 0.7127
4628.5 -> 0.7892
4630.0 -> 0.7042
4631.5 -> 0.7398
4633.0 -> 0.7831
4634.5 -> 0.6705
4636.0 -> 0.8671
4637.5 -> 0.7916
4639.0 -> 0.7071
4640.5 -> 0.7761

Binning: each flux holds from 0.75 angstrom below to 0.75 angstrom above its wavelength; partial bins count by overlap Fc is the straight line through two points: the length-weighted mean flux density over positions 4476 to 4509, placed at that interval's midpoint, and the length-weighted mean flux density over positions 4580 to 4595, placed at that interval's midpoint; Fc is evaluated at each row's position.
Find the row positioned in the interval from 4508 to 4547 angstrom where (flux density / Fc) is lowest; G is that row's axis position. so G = 4529.5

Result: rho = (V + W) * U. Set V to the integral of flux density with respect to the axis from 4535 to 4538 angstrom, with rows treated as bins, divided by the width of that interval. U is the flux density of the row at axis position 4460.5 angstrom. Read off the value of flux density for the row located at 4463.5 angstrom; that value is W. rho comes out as 0.89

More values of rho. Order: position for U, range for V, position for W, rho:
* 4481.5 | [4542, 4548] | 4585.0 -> 1.04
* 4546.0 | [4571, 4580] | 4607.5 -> 1.23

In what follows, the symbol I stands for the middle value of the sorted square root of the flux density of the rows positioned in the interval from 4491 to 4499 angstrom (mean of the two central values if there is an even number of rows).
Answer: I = 0.87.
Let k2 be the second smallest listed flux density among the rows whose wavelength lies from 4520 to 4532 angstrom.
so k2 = 0.6268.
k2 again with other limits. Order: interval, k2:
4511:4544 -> 0.6268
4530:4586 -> 0.6016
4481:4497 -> 0.5423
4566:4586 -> 0.6861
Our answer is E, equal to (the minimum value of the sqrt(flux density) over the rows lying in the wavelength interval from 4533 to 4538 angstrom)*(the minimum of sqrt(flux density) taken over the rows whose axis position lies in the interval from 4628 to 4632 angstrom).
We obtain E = 0.67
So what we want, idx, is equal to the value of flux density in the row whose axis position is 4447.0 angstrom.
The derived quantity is 0.6715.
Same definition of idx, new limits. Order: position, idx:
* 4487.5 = 0.9794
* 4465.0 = 0.6955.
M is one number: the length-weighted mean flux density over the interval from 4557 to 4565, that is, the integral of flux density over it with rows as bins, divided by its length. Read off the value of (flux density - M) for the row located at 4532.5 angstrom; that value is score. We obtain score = 0.07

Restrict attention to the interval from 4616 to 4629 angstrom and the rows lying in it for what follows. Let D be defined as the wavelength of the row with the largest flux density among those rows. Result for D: 4624.0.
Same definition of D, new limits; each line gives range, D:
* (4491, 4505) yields 4504.0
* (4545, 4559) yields 4556.5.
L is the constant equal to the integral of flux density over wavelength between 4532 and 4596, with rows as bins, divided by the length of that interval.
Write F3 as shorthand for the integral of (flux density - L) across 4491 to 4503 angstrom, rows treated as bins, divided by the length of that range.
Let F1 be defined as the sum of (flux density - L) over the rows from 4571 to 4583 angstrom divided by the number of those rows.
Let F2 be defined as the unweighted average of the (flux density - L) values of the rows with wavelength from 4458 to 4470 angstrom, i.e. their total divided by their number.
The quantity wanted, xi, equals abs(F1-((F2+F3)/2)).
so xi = 0.044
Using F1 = 0.009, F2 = -0.10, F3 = 0.03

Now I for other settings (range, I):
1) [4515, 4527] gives 0.87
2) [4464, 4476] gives 0.84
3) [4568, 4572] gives 0.88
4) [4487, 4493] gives 0.78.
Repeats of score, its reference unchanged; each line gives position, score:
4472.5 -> 0.05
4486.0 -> 0.13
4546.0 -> 0.06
